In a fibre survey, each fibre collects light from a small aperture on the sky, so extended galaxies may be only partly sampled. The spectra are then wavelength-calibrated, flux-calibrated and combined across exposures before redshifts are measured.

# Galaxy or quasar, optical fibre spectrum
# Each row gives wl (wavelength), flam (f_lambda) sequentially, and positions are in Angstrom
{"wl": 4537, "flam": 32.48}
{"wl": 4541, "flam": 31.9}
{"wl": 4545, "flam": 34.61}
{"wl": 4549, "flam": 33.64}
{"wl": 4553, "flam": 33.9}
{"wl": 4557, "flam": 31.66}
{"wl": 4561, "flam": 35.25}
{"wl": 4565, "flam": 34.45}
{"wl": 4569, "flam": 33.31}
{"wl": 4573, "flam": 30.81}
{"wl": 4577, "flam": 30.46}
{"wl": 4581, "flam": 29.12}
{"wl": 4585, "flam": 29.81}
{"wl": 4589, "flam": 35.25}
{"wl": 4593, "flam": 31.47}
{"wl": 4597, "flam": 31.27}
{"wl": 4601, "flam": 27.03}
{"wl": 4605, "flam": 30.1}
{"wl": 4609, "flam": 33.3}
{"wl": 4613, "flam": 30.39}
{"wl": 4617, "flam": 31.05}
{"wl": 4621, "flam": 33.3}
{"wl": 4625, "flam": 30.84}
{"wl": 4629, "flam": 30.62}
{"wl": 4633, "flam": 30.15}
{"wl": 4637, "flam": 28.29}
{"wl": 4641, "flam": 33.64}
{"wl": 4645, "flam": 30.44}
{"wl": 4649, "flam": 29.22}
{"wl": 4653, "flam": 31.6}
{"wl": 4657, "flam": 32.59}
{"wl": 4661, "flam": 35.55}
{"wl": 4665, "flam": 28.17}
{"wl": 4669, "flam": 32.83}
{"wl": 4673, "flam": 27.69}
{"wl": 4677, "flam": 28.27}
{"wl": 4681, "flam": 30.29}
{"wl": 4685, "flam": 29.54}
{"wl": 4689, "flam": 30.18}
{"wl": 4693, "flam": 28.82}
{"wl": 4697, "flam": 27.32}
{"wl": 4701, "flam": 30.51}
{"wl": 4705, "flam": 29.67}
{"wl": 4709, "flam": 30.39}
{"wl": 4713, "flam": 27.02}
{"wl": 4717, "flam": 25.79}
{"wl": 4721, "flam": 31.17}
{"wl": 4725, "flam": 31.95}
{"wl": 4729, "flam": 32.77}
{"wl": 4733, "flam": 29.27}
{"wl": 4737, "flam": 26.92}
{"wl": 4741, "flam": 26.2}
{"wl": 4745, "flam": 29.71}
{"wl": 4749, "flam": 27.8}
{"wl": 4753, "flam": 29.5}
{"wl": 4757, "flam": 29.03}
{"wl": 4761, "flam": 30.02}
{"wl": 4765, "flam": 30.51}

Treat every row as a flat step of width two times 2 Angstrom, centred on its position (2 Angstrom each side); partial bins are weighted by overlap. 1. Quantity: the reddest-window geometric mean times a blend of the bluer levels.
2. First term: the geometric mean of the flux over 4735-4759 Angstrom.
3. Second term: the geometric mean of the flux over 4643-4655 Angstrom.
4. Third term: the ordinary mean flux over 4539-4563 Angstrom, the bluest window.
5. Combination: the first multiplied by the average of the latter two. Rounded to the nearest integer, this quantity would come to 900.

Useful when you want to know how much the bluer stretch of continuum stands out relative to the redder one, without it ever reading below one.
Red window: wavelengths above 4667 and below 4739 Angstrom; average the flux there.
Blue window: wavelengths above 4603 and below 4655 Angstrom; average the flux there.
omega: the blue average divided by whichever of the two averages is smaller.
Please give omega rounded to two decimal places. 1.05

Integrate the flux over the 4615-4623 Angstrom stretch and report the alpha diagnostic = 257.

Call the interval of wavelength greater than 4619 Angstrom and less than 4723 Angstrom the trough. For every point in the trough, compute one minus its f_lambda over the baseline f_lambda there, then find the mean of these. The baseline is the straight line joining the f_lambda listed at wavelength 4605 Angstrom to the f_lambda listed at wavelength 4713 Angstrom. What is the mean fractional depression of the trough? -0.07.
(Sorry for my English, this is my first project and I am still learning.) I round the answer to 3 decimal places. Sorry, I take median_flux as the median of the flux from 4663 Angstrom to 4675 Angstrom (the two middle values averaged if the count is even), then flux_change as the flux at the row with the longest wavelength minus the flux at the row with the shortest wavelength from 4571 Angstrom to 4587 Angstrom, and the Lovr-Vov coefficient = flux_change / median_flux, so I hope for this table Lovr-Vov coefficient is -0.035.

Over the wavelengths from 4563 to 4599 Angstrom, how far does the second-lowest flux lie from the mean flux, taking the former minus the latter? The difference -2.0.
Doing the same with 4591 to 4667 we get -2.8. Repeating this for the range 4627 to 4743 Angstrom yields -3.7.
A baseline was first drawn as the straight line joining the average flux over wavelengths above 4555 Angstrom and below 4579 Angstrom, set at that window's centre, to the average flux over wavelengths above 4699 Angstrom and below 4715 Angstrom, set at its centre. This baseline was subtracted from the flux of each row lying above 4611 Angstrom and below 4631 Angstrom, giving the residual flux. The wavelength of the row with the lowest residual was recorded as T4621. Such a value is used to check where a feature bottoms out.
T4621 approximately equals 4613 Angstrom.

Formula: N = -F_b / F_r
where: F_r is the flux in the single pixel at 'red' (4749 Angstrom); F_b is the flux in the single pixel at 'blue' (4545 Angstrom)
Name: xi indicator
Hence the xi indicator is -1.24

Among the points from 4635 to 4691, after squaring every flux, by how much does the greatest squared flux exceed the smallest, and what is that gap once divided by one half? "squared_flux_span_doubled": 994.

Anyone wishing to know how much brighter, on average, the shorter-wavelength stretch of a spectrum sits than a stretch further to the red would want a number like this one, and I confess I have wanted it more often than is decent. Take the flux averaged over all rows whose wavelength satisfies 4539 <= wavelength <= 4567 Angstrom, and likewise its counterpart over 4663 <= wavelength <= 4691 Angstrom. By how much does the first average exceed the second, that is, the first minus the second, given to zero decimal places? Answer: 4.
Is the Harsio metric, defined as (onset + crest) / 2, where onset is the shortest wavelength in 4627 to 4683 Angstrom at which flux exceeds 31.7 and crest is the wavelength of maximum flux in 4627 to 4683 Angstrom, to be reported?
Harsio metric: 4651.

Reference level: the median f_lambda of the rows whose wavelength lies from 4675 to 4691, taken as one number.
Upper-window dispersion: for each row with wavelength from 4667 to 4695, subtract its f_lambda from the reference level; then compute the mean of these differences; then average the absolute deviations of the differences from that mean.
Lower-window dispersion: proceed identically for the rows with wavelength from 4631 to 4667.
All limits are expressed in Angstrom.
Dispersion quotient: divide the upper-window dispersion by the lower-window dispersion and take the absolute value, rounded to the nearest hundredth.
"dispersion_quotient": 0.61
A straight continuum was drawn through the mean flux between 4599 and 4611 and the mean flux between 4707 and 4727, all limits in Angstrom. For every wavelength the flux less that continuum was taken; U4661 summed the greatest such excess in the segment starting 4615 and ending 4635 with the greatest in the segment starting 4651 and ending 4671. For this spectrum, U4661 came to 9.1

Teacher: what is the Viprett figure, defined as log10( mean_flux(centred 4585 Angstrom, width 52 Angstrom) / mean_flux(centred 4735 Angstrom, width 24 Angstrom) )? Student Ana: 0.031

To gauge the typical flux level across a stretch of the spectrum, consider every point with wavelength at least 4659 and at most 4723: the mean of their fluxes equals 29.6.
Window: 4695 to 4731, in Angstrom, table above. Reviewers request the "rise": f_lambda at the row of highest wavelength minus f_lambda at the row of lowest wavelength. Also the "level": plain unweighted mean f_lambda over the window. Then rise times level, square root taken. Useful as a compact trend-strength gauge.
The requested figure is 13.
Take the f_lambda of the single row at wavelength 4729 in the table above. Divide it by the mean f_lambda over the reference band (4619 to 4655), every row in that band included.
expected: 1.06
